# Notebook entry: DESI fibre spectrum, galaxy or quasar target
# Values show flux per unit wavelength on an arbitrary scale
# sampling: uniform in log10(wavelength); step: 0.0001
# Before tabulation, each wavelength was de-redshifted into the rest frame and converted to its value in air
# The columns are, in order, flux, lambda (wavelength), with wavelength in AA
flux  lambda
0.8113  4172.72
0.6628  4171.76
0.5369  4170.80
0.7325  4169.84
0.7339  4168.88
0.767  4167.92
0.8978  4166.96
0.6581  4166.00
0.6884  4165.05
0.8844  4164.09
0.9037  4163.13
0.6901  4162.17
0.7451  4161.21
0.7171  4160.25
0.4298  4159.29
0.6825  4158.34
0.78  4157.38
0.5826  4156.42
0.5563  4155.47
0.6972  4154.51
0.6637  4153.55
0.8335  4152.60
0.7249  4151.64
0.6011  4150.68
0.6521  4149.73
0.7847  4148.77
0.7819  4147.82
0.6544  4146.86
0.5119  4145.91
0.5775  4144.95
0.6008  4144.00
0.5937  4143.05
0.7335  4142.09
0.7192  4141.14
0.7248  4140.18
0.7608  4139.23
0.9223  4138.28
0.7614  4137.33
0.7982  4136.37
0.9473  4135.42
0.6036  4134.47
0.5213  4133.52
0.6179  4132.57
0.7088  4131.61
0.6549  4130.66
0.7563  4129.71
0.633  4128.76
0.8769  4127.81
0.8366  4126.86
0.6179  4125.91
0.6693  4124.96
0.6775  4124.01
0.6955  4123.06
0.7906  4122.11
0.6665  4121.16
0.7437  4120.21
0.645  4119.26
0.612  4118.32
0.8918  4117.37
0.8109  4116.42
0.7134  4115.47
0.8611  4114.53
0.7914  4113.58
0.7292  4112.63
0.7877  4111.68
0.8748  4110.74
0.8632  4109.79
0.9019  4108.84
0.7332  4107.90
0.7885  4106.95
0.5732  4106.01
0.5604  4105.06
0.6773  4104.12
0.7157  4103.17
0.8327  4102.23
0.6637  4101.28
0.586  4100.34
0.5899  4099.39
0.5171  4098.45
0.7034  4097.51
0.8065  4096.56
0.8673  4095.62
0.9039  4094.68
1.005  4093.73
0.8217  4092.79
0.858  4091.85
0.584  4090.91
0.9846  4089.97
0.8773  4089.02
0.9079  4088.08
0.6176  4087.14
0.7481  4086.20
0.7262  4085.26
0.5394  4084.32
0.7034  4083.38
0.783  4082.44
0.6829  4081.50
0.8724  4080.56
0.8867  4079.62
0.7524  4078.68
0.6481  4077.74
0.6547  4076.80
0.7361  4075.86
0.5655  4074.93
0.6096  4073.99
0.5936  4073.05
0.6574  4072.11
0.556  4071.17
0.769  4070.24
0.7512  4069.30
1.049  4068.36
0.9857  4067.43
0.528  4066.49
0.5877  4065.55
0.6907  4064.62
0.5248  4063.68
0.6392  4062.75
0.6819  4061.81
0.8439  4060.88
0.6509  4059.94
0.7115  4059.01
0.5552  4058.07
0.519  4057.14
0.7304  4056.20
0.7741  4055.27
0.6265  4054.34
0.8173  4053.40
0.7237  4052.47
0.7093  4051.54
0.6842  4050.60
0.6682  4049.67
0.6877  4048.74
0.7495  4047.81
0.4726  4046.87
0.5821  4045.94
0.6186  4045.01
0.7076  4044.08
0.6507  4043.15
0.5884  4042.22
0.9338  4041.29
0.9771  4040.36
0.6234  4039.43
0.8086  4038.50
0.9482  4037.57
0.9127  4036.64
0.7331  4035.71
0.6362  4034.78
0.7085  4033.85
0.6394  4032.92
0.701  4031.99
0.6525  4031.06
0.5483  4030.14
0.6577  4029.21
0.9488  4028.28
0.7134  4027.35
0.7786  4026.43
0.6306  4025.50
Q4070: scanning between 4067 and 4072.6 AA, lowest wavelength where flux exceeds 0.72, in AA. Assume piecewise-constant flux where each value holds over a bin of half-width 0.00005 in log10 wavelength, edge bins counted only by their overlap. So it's 4067.43 AA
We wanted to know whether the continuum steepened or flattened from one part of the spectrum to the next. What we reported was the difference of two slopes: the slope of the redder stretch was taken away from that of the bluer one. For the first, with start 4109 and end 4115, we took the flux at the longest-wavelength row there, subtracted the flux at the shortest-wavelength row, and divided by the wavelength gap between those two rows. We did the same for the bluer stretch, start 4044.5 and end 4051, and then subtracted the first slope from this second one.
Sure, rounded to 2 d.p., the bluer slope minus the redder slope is 0.01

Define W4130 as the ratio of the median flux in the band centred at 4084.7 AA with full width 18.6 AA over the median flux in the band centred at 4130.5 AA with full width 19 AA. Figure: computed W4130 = 1.07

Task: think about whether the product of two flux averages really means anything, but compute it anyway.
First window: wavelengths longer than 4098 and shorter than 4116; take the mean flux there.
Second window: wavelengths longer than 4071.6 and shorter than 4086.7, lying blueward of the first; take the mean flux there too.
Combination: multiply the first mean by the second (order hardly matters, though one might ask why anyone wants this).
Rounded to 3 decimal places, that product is 0.505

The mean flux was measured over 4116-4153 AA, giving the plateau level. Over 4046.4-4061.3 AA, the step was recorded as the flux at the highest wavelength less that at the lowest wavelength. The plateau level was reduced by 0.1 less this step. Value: 1.0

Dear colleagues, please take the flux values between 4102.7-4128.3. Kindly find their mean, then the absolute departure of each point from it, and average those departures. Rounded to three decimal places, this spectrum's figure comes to 0.084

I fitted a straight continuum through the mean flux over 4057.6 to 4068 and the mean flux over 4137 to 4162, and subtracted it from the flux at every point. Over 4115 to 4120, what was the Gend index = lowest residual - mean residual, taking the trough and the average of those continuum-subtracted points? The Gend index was -0.123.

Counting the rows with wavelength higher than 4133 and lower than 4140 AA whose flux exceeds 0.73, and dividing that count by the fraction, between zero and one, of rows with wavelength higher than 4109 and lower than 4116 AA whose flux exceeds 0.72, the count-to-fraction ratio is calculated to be 5.8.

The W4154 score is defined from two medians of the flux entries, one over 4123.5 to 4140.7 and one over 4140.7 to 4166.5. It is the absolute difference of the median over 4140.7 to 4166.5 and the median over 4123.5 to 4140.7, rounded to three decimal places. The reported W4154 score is 0.028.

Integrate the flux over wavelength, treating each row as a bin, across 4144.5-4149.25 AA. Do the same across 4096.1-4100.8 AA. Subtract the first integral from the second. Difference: -0.14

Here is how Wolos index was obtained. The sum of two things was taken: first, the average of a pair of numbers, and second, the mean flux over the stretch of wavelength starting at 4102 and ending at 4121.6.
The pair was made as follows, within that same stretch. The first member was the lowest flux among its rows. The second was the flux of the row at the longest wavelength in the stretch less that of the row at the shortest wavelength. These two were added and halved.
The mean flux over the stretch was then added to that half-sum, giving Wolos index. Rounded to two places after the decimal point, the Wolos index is 0.95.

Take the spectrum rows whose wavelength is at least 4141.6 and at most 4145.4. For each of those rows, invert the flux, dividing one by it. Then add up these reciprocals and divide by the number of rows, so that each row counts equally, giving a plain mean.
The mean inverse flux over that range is 1.61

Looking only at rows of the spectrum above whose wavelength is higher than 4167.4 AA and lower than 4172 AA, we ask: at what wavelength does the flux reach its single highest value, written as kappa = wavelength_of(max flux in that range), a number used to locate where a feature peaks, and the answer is 4167.92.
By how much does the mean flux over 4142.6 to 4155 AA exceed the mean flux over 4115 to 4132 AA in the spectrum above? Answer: -0.055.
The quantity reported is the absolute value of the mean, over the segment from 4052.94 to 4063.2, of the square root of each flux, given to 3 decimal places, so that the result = 0.826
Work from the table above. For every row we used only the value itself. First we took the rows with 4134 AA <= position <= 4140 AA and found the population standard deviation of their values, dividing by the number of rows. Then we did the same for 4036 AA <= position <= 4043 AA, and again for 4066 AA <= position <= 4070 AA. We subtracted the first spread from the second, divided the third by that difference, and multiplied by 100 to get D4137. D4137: 598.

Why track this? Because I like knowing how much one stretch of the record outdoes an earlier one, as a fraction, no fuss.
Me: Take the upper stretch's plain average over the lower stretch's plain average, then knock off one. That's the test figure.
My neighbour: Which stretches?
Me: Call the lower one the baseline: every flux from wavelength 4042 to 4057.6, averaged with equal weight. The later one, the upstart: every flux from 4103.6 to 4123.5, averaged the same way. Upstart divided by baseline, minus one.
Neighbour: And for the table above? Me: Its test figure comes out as 0.12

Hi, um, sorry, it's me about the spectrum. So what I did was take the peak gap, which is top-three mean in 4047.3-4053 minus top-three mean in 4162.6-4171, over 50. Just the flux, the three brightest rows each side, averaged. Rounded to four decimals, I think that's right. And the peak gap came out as -0.0034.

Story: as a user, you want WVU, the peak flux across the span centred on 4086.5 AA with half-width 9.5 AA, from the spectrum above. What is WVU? 1.005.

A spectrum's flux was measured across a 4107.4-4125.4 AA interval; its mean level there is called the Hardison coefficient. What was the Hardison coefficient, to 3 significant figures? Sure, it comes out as 0.761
